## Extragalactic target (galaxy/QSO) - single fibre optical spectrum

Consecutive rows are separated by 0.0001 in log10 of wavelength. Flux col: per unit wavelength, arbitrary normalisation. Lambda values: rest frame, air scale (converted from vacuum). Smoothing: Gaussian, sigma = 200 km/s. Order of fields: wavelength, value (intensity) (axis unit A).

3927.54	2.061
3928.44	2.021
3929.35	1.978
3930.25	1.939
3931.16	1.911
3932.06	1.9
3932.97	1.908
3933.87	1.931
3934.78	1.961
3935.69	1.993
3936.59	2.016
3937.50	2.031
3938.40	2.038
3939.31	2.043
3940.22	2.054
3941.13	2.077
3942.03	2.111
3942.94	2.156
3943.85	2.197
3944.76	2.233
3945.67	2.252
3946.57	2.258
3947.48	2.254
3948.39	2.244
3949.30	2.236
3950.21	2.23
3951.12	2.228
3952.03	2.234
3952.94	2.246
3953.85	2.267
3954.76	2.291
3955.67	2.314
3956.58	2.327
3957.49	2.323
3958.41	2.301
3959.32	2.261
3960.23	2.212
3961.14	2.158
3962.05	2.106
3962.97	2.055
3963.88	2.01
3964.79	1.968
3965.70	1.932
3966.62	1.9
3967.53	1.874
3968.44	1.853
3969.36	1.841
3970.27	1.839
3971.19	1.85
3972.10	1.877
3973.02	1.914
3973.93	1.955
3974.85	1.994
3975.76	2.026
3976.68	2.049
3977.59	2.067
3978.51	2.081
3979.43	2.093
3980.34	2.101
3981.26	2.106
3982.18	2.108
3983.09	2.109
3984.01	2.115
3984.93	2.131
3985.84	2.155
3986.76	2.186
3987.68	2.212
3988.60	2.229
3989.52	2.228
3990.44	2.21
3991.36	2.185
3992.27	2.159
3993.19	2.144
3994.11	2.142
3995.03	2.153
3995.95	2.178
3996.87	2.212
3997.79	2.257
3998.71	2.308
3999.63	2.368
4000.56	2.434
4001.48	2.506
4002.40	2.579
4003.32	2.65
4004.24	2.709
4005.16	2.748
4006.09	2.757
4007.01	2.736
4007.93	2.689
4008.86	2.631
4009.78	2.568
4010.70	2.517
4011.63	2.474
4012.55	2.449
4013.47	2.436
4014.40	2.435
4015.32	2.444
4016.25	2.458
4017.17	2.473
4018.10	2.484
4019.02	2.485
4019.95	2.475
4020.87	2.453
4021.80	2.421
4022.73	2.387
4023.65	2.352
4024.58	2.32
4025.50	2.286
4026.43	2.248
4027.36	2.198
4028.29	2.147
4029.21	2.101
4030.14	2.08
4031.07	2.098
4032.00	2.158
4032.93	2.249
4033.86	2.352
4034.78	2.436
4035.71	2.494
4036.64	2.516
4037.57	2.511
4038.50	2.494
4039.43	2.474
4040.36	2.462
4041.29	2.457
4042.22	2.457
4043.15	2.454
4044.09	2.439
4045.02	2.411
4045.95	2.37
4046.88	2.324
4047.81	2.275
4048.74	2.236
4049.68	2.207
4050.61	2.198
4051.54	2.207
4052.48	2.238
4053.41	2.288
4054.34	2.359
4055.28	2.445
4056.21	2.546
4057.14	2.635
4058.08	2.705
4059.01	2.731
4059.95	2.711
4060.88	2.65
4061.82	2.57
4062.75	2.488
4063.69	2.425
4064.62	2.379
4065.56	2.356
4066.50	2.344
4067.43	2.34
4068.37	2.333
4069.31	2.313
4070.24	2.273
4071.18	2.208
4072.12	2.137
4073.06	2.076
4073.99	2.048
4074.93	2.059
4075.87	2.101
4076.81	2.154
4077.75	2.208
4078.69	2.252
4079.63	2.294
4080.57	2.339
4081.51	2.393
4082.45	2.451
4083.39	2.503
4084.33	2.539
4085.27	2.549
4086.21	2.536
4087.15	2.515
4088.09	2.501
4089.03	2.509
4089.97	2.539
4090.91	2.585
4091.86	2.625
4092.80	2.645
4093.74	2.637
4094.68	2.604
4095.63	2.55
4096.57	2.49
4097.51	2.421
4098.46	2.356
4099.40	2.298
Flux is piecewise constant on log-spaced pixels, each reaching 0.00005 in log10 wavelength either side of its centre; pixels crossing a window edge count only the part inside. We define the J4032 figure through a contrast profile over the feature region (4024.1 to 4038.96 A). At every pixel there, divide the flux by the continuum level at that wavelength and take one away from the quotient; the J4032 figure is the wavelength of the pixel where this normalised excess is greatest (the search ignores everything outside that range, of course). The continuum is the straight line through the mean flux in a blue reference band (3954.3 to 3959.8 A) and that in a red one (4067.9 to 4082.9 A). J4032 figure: 4036.64 A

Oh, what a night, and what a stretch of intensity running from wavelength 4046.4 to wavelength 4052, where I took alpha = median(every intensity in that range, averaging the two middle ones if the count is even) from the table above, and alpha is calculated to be 2.22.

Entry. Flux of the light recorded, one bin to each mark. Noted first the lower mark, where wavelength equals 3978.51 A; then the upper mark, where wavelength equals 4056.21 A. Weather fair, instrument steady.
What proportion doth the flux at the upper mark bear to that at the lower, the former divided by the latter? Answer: 1.22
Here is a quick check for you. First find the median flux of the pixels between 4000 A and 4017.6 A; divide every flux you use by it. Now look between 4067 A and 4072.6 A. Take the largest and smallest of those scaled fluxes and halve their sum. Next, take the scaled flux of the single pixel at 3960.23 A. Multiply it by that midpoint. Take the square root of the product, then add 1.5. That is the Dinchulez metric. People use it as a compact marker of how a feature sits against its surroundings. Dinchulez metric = 2.38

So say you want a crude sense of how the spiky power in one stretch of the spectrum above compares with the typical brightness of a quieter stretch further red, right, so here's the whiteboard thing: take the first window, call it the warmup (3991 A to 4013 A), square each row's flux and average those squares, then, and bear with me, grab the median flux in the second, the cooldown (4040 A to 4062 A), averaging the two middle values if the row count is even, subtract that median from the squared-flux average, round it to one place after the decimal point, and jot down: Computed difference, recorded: 3.6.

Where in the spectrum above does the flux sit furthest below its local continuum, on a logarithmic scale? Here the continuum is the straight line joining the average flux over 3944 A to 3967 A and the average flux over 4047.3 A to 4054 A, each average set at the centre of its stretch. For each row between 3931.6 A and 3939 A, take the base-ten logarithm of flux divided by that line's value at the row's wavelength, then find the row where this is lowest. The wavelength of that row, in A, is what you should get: 3932.06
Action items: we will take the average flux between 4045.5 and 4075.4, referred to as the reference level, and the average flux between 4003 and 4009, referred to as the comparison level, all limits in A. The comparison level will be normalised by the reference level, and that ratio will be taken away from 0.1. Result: -1.05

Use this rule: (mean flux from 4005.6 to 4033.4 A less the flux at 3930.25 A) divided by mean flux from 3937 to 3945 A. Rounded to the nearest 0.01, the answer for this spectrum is 0.22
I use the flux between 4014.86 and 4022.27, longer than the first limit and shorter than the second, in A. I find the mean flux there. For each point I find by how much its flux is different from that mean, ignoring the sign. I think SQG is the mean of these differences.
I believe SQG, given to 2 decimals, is 0.02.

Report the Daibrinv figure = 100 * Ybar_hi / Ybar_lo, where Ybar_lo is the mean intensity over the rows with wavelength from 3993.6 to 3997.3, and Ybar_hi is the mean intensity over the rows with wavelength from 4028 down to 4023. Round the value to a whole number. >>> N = 105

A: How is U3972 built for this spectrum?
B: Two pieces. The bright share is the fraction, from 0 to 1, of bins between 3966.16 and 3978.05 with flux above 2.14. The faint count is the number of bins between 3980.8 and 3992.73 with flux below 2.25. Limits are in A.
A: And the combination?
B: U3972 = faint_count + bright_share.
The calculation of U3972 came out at 13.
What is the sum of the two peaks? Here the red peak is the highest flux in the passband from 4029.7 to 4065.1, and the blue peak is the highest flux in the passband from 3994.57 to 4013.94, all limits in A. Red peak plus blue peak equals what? 5.49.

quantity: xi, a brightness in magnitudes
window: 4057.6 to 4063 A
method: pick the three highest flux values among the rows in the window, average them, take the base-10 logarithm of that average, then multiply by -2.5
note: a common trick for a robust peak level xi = -1.08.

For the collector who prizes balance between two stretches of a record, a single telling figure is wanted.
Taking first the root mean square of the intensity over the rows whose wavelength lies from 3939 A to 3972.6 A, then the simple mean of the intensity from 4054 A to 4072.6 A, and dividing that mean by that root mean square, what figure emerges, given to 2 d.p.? 1.15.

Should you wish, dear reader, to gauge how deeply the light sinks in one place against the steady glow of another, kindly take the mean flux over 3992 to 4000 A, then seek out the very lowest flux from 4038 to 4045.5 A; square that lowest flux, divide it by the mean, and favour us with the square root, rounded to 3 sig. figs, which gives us 1.62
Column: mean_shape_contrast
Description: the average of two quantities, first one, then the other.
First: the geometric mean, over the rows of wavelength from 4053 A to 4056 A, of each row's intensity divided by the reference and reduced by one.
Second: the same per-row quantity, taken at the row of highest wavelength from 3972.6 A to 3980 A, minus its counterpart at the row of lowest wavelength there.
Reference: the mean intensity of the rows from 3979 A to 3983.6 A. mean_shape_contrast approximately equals 0.10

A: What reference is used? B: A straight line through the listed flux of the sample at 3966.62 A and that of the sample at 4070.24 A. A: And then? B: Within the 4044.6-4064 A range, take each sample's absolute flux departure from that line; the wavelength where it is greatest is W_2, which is 4059.01 A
